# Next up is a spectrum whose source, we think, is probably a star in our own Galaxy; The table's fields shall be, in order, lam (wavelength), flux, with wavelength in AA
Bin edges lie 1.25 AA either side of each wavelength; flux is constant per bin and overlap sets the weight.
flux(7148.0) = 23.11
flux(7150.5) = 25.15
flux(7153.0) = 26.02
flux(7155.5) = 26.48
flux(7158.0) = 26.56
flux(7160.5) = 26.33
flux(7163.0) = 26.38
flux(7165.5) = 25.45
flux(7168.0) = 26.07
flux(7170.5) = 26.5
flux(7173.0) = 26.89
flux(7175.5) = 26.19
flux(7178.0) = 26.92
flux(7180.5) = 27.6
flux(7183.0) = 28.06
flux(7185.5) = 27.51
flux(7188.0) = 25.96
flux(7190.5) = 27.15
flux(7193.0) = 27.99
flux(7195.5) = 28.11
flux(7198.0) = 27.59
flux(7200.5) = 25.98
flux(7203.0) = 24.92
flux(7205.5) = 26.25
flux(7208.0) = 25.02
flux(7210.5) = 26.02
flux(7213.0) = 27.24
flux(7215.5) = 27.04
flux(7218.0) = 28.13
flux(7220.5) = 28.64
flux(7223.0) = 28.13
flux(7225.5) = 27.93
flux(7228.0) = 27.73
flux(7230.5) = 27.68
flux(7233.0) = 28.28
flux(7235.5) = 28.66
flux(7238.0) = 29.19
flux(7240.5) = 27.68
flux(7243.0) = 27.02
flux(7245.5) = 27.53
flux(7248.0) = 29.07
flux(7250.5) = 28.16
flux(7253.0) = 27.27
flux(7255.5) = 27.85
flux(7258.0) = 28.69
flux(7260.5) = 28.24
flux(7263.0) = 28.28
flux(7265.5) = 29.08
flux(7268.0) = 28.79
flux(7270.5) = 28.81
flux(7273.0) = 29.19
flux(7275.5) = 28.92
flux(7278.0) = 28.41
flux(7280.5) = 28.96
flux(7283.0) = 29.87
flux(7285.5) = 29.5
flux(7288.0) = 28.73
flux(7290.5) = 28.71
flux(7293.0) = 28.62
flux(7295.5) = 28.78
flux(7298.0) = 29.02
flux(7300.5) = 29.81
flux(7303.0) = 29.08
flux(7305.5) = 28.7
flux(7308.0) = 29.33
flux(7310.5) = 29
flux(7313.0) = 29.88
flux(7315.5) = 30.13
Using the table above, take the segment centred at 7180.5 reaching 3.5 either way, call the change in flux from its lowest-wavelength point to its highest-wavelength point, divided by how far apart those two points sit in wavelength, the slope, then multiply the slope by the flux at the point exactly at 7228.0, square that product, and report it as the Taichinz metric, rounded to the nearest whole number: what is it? 40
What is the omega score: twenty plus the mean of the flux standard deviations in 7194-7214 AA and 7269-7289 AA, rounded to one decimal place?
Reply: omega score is 20.8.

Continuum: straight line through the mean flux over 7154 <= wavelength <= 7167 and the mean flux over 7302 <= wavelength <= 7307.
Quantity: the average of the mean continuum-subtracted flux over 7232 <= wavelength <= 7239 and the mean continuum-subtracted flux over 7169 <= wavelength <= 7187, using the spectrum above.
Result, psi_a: 0.8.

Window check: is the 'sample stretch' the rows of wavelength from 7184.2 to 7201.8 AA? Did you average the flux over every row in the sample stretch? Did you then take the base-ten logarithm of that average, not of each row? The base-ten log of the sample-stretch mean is 1.43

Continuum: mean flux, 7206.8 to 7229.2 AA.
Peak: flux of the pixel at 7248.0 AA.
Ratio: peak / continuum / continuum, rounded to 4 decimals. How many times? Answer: 0.0389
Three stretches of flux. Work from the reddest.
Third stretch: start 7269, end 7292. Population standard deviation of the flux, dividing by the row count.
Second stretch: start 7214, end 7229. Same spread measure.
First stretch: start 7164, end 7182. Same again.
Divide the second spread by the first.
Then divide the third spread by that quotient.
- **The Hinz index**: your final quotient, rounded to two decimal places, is 0.56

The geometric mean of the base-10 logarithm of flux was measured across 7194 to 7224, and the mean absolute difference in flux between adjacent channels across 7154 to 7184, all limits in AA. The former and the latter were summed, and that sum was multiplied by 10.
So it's 19.1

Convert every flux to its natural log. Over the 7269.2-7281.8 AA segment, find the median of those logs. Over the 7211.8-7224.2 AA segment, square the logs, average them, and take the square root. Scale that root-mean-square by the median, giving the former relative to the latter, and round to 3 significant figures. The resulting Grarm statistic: 0.989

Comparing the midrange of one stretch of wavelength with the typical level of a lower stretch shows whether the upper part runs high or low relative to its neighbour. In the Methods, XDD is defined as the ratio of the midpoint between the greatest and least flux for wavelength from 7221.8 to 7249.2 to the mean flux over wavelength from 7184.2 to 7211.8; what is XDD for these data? 1.06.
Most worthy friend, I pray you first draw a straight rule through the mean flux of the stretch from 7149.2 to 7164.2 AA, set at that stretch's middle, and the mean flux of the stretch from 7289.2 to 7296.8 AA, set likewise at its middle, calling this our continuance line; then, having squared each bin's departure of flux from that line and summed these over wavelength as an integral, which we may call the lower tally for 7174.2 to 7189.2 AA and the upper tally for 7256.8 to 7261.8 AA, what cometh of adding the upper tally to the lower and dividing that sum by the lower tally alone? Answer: 1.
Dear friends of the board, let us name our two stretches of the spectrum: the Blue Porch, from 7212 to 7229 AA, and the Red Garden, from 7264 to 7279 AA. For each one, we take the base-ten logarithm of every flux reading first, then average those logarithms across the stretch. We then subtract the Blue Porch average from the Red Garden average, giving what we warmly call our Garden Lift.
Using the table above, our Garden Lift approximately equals 0.016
